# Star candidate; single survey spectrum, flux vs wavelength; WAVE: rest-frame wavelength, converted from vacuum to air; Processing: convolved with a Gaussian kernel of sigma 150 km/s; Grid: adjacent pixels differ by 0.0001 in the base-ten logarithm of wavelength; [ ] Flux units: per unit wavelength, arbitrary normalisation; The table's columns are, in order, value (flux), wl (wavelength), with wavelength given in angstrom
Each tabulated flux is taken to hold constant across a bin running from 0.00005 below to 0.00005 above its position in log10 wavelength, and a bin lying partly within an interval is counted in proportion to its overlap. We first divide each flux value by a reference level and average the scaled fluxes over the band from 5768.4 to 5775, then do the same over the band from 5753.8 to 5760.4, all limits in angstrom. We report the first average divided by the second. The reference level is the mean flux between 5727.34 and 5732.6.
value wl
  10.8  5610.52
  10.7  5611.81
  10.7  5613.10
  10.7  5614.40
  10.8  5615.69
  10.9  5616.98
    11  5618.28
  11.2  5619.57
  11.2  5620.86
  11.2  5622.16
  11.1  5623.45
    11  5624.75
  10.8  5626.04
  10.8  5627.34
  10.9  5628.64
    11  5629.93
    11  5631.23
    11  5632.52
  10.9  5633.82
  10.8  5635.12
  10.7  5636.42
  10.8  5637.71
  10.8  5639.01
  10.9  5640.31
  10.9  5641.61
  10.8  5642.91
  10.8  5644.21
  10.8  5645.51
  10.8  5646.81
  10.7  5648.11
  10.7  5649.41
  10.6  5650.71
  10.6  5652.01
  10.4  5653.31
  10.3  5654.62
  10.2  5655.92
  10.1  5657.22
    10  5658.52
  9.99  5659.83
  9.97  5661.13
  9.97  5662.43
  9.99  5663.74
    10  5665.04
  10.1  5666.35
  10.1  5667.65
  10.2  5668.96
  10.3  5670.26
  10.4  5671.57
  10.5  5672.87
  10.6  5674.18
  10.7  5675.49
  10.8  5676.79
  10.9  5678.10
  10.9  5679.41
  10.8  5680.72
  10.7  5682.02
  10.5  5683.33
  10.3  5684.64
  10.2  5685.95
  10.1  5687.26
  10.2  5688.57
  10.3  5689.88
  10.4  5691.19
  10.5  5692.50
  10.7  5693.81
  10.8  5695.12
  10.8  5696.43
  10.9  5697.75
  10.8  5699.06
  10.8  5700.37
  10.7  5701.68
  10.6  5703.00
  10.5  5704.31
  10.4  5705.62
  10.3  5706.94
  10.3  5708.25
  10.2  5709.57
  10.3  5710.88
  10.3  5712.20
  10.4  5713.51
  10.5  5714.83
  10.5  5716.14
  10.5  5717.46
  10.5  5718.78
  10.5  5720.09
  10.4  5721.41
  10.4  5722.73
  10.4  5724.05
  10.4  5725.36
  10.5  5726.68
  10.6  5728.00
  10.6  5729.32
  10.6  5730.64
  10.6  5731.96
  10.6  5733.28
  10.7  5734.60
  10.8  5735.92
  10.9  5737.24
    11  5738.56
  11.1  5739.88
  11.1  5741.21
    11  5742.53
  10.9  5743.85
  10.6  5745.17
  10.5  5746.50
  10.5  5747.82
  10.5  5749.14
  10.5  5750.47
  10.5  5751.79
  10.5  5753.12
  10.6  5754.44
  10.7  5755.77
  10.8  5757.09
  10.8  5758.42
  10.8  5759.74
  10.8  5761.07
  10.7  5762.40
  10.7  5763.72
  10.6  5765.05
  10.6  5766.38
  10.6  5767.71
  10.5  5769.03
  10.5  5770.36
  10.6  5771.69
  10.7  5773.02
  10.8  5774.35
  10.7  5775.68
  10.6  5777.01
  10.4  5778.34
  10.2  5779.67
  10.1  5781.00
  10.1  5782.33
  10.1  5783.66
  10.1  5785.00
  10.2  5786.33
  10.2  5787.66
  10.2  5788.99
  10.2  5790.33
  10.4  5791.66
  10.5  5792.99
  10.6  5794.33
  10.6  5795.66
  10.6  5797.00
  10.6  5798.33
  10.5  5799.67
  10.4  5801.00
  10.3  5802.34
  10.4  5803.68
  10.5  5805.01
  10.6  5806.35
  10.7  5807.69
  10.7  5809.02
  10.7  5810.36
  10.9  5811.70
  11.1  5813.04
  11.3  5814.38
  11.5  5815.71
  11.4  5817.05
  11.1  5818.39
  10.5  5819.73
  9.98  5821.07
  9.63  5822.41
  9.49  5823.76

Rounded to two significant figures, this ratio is 0.99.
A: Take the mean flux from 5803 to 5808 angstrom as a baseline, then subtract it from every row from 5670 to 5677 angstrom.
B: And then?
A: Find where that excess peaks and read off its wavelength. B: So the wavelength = 5676.79 angstrom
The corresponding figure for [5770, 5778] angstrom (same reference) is 5774.35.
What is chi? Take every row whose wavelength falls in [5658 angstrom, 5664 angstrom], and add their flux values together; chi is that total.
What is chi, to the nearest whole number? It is 50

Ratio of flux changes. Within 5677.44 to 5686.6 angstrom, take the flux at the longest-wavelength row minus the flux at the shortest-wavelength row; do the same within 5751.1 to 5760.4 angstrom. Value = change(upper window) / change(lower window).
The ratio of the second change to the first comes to -0.43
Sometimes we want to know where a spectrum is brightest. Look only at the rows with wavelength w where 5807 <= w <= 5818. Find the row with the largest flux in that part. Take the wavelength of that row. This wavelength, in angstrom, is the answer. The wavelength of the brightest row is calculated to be 5815.71 angstrom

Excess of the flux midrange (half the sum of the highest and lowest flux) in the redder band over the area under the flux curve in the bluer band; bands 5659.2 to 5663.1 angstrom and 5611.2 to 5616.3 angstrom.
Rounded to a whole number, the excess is -45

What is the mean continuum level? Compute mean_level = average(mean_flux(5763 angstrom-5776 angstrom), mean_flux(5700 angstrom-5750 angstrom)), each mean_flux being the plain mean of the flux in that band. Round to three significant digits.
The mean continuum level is 10.6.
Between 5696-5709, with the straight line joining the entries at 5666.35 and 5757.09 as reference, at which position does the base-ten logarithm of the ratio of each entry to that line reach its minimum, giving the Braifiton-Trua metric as 5708.25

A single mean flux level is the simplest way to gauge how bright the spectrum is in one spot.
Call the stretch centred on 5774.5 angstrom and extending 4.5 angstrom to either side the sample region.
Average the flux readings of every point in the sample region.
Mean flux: 10.6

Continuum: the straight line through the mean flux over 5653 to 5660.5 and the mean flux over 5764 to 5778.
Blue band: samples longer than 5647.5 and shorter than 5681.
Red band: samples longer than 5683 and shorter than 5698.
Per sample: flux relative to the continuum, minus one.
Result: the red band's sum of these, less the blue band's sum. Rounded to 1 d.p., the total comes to -0.3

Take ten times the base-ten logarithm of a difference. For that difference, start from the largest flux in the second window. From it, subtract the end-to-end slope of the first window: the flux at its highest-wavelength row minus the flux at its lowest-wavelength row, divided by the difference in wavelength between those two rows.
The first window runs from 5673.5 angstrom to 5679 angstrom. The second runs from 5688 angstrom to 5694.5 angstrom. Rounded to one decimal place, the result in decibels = 10.3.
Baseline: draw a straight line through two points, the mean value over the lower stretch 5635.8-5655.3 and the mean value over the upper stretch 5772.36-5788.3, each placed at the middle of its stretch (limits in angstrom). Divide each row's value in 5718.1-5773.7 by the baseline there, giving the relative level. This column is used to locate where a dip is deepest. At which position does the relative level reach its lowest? 5721.41 angstrom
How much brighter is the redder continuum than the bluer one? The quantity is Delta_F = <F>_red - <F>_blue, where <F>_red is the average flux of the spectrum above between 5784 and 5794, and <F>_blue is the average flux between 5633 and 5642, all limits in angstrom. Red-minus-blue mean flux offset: -0.57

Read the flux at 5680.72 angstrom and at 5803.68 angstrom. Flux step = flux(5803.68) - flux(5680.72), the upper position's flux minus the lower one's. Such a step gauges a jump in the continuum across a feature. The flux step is -0.4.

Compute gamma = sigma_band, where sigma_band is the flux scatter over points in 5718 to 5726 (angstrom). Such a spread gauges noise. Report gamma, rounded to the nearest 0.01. 0.05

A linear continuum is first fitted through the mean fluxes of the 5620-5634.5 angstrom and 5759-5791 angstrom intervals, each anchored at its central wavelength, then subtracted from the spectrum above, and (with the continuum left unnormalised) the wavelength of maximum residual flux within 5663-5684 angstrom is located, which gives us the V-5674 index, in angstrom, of 5679.41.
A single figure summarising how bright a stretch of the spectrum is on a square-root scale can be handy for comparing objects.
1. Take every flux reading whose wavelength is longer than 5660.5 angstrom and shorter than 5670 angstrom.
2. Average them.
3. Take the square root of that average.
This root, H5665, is 3.17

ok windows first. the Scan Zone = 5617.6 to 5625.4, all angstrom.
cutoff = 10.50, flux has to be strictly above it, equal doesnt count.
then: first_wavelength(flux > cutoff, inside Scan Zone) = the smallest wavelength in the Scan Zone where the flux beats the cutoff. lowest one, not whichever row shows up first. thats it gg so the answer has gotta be 5618.28 angstrom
